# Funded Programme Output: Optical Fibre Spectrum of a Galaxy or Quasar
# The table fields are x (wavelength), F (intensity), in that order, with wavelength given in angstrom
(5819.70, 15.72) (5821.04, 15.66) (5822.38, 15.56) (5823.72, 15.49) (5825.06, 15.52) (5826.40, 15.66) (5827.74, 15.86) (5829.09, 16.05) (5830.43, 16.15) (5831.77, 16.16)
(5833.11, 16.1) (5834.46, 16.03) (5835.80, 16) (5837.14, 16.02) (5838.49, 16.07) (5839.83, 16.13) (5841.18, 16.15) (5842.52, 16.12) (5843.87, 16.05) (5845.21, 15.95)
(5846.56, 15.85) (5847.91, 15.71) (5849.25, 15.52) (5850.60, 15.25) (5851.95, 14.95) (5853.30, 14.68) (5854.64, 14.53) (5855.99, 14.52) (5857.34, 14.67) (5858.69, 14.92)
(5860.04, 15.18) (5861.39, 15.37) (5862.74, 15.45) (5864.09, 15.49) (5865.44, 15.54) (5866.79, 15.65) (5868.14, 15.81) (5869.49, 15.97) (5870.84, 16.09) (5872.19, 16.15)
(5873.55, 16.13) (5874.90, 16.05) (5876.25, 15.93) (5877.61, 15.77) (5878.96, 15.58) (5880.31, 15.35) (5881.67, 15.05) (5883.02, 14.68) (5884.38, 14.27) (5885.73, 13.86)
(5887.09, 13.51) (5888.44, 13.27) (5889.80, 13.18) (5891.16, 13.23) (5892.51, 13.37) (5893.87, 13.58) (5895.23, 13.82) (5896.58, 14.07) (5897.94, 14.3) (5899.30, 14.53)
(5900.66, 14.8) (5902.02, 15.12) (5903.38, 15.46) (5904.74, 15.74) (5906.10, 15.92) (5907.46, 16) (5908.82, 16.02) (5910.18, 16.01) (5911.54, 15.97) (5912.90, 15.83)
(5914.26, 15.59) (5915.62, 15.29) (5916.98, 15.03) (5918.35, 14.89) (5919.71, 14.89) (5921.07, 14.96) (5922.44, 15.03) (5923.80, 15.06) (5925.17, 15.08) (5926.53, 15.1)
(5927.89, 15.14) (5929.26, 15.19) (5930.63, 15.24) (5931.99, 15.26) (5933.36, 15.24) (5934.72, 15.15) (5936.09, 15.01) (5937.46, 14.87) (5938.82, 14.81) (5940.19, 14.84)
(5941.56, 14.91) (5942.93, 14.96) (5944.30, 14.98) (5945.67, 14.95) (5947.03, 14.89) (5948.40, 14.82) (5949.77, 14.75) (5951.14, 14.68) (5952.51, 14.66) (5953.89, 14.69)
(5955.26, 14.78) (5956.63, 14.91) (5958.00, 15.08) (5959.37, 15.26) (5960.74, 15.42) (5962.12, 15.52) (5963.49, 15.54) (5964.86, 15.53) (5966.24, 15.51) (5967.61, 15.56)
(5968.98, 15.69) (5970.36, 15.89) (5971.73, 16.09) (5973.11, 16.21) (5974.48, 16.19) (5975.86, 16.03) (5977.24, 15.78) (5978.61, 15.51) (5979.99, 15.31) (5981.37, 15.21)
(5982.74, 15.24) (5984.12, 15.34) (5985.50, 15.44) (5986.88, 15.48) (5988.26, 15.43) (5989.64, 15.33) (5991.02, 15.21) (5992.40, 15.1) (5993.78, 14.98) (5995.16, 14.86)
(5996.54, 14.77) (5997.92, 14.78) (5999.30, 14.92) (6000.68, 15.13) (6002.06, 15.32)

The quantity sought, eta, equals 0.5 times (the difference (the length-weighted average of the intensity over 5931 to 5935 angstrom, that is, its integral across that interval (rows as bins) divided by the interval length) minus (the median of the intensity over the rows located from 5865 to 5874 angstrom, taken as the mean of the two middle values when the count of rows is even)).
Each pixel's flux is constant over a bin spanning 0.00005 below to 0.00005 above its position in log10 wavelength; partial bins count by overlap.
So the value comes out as -0.4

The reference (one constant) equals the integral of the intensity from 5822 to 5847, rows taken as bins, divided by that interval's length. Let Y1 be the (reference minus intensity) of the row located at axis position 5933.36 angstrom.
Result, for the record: 0.71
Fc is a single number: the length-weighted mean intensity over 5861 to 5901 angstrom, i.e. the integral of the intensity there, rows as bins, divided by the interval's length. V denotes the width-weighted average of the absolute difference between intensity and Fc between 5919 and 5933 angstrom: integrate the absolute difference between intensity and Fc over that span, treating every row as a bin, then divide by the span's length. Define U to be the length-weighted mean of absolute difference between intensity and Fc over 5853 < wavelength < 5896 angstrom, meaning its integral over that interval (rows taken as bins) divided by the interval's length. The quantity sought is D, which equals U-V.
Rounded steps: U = 0.85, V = 0.2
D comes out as 0.61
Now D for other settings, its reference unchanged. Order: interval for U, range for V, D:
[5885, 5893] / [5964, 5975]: 0.48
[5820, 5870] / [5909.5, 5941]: 0.47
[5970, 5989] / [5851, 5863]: 0.51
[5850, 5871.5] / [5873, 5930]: -0.20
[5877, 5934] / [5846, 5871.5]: 0.10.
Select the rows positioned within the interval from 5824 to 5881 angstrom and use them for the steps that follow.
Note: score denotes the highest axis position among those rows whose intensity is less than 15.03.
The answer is 5858.69 angstrom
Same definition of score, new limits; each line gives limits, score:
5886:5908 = 5900.66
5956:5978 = 5956.63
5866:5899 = 5897.94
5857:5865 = 5858.69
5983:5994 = 5993.78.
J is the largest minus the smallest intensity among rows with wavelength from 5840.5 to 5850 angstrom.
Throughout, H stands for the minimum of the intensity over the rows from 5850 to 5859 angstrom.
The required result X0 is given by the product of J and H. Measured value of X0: 9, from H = 14.52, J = 0.6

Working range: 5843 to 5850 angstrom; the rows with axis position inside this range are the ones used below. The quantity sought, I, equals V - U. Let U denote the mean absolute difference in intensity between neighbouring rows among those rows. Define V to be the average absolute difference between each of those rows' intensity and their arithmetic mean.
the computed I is 0.03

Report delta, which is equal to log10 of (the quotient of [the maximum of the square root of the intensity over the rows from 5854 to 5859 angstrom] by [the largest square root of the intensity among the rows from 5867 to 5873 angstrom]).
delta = -0.017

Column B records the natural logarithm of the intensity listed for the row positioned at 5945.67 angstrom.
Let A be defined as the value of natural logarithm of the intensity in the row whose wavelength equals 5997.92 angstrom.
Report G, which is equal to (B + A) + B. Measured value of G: 8.10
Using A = 2.69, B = 2.70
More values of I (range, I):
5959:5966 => 0.02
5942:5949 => 0.01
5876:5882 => 0.05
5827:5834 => 0.00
